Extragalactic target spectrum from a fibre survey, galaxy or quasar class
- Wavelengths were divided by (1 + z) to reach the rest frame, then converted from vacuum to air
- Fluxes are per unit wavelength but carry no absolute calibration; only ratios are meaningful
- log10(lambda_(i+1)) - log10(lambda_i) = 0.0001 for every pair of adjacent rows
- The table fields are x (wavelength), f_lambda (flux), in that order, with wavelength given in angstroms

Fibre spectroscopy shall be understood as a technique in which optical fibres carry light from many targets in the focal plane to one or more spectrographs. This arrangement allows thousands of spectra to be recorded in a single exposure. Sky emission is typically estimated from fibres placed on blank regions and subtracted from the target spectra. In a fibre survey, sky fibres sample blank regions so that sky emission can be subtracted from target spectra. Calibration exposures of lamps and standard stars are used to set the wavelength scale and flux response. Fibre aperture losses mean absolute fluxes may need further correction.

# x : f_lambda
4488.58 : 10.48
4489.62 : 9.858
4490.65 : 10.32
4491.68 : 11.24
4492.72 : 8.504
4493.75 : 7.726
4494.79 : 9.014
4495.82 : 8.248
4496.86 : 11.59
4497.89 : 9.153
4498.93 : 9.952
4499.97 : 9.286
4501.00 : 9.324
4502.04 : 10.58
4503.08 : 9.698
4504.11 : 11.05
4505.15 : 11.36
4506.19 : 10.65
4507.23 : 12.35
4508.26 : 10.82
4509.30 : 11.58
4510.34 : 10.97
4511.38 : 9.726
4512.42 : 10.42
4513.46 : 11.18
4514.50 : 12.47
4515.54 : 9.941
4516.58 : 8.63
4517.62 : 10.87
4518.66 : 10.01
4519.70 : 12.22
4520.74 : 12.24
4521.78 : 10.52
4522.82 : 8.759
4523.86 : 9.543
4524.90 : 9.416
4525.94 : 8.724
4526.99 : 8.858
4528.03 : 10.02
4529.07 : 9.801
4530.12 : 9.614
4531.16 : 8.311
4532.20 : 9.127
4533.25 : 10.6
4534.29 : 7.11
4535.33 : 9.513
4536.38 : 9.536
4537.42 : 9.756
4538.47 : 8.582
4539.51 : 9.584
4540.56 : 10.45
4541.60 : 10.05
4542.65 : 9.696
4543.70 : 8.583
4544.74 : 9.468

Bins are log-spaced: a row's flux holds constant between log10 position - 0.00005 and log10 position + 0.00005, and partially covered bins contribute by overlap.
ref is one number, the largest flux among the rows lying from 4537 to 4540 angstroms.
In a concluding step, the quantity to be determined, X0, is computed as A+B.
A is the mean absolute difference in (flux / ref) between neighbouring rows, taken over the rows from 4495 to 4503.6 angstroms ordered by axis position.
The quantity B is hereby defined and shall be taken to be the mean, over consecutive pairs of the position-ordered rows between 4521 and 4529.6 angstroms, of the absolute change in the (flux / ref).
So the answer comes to 0.21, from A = 0.138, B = 0.07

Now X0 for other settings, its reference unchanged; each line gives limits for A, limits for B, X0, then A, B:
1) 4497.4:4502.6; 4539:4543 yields 0.13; 0.071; 0.06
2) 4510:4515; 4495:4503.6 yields 0.24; 0.102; 0.14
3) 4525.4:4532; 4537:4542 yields 0.15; 0.062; 0.09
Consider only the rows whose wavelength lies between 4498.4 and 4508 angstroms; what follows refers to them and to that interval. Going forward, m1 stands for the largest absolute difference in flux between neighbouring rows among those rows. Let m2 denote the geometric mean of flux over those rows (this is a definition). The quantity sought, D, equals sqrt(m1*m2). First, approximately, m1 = 1.7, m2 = 10.4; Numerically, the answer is 4.2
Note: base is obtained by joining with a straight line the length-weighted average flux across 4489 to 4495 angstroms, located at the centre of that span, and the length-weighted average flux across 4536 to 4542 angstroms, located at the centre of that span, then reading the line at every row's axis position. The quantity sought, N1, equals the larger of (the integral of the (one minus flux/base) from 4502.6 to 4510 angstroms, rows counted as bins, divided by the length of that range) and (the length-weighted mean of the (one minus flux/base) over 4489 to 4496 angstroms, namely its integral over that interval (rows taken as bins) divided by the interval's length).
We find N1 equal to 0.015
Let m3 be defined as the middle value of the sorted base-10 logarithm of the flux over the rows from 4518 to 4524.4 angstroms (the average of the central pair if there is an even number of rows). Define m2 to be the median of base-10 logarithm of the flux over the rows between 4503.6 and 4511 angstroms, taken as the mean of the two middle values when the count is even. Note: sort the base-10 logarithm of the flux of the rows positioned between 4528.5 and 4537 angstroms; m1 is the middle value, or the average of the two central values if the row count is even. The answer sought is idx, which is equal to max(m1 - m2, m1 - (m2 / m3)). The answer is -0.05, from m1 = 0.98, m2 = 1.04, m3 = 1.01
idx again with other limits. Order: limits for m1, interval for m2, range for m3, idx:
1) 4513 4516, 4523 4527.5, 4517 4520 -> 0.12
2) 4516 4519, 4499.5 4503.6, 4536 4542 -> 0.02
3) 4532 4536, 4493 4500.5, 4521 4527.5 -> 0.01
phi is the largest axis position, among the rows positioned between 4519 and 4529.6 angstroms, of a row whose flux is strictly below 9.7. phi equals 4526.99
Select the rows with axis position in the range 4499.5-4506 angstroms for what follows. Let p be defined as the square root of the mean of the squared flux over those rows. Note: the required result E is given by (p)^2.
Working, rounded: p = 10.2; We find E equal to 105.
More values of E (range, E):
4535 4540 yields 88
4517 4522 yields 126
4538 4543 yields 94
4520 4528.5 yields 96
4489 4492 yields 110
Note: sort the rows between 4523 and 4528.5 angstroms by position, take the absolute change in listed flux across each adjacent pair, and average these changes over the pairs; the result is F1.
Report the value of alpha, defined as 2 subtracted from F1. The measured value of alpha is -1.5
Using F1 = 0.5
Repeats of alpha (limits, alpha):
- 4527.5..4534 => -1.2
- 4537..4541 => -1.0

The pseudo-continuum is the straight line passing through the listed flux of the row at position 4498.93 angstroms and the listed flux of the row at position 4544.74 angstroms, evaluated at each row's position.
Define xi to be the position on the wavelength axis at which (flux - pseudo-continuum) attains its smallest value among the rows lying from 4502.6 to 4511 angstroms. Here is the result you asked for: 4503.08 angstroms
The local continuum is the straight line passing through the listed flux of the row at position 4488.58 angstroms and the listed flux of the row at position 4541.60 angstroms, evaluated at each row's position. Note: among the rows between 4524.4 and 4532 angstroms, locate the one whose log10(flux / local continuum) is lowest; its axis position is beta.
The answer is 4531.16 angstroms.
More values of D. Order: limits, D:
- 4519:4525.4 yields 4.3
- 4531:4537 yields 5.6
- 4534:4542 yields 4.7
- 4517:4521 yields 5.0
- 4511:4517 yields 5.1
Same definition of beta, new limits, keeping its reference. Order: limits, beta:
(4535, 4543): 4538.47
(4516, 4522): 4516.58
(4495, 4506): 4495.82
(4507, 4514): 4511.38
